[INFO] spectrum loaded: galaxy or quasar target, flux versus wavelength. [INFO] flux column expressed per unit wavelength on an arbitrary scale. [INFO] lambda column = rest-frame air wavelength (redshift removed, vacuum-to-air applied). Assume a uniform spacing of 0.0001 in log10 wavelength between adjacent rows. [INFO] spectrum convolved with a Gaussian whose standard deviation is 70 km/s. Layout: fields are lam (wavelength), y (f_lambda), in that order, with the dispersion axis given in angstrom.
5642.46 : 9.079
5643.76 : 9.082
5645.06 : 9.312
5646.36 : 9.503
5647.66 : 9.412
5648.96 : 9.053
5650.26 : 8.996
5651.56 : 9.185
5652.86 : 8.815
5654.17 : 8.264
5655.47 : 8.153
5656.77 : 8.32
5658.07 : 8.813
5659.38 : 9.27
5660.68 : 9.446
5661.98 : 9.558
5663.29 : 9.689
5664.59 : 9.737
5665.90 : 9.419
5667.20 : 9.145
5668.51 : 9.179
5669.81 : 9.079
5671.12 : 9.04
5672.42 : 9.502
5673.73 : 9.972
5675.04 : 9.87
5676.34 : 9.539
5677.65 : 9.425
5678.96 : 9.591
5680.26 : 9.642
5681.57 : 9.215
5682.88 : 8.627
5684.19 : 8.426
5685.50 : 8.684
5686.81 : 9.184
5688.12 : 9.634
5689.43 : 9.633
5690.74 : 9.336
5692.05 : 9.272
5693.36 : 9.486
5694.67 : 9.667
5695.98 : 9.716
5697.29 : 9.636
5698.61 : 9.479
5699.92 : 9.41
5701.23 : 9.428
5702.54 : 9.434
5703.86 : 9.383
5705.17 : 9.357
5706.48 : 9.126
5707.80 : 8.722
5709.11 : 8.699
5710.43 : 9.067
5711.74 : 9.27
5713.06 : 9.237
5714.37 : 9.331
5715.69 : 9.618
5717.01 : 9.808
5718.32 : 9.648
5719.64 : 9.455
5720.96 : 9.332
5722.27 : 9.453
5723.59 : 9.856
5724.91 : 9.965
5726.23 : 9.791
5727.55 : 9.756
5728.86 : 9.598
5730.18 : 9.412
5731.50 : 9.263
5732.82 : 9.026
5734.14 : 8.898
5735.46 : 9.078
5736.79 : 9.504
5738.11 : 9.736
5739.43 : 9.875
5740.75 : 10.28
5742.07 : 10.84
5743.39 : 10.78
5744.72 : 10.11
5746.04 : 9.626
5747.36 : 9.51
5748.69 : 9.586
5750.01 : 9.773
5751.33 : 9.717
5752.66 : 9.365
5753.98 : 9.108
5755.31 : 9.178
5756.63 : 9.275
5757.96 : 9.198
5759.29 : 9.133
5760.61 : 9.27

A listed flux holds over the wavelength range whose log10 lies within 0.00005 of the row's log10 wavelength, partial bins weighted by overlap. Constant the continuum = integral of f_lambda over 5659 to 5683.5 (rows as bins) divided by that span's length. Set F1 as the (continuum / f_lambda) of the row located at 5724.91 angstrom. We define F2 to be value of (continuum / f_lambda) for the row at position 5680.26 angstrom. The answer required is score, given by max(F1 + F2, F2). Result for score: 1.92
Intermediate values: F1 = 0.95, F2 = 0.98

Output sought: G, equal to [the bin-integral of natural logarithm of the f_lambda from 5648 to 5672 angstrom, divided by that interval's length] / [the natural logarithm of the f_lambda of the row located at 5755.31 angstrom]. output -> 0.994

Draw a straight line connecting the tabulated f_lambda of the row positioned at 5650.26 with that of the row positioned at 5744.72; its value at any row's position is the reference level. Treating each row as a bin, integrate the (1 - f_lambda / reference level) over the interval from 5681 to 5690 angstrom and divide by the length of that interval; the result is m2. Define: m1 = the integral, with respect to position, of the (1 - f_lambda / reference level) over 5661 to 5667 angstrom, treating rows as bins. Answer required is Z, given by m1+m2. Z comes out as -0.2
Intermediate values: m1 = -0.26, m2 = 0.038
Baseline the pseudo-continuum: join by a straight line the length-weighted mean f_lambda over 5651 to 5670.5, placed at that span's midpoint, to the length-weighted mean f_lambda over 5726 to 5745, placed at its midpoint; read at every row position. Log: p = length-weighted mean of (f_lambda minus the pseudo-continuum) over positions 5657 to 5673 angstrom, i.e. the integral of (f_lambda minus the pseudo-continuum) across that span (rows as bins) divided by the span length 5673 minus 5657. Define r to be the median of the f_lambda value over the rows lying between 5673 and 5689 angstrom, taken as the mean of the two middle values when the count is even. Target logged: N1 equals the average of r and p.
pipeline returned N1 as 4.84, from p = 0.19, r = 9.48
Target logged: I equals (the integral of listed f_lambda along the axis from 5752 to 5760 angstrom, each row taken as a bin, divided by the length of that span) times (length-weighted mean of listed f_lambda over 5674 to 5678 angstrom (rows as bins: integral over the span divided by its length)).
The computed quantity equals 89.0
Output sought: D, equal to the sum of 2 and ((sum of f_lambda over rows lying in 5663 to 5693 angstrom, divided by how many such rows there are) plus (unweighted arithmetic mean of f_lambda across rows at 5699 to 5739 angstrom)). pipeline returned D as 20.7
